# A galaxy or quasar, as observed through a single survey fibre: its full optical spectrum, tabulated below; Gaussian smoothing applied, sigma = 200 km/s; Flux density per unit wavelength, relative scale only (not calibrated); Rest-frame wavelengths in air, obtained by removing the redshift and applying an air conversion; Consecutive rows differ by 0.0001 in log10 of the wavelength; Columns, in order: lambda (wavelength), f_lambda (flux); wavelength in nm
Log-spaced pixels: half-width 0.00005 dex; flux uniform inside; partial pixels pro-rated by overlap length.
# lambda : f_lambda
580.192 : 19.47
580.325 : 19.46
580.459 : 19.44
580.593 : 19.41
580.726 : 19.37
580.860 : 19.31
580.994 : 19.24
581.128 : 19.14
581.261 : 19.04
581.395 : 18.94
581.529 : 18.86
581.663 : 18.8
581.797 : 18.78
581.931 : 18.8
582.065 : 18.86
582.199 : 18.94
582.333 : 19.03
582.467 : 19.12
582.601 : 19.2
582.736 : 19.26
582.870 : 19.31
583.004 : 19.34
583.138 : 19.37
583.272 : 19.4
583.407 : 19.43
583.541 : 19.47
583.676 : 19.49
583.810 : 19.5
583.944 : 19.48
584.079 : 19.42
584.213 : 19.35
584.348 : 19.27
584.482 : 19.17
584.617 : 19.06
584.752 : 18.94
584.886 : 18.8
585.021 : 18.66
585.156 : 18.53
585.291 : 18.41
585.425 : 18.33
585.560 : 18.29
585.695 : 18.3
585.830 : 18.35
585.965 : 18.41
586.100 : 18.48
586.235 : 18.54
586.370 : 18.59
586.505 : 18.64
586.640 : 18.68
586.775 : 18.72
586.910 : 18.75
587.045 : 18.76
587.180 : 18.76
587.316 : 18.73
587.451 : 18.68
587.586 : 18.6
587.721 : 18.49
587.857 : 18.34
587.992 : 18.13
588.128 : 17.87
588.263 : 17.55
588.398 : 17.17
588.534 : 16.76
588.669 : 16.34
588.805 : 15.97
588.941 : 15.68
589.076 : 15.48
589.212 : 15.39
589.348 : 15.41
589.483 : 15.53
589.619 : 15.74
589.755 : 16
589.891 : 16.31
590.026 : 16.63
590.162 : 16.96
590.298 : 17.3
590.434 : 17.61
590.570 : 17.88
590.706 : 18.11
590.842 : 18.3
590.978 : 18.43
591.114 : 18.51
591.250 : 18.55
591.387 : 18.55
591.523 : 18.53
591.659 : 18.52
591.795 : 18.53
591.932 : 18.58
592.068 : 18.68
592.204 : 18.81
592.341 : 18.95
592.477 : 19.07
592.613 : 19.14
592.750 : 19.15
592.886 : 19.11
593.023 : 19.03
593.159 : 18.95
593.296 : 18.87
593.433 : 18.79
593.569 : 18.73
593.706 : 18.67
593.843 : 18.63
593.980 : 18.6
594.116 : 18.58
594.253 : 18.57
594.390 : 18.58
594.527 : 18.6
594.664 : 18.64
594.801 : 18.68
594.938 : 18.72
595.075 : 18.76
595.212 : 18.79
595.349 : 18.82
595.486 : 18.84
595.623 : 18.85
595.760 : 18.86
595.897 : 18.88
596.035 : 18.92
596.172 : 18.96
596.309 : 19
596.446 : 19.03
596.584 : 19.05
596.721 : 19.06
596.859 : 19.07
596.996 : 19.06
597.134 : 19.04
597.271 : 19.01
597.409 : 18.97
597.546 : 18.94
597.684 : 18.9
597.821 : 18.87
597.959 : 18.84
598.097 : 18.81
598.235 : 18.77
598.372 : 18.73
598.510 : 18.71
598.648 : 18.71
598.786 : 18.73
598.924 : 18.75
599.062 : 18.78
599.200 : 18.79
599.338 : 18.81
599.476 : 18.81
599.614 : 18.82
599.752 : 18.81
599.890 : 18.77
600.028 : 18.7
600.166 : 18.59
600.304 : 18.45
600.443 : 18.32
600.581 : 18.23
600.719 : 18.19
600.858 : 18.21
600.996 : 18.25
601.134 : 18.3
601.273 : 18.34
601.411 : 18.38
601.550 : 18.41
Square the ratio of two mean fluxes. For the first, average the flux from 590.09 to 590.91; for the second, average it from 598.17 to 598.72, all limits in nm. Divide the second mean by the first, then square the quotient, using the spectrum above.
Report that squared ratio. 1.12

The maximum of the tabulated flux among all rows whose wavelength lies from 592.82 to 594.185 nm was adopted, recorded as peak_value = 19.11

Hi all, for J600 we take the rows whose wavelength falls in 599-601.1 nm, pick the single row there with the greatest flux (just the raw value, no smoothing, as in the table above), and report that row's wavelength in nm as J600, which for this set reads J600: 599.614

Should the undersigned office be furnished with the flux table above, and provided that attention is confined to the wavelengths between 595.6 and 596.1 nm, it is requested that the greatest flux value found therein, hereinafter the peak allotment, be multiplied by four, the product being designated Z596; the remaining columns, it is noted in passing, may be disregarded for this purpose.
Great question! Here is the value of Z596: 75.7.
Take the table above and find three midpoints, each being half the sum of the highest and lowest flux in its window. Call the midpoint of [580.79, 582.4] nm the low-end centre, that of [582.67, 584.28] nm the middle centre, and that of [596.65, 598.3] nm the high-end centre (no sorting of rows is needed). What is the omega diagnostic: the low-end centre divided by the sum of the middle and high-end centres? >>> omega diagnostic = 0.497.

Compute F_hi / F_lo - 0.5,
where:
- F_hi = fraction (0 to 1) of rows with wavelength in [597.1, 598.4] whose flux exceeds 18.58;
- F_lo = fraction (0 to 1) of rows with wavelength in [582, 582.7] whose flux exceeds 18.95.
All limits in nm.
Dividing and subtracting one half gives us 1.2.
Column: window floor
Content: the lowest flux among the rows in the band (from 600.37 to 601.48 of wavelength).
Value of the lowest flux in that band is 18.19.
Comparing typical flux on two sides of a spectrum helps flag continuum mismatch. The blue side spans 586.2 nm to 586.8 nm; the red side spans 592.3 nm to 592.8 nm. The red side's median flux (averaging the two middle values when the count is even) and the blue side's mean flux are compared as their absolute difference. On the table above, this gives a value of 0.47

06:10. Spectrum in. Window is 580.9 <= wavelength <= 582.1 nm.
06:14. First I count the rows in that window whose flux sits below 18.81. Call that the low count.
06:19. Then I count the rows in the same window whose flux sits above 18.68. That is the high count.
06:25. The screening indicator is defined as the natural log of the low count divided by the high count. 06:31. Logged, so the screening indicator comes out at -1.1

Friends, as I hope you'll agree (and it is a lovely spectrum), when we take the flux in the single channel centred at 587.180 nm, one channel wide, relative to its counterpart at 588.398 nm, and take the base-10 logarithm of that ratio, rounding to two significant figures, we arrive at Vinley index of 0.038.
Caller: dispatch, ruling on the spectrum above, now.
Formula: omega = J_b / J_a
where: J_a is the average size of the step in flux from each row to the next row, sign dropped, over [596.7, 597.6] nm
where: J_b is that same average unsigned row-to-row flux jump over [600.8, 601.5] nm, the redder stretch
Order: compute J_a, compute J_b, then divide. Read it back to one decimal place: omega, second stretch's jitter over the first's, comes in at 1.8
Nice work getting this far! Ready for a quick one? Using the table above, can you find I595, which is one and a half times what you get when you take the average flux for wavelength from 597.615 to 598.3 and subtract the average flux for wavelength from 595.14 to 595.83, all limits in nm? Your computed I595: 0.0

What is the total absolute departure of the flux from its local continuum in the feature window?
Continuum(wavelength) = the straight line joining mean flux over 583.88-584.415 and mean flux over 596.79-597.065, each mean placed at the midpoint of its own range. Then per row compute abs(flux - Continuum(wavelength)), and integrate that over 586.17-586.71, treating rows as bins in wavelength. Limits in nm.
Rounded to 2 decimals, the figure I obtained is 0.38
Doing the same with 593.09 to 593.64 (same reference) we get 0.17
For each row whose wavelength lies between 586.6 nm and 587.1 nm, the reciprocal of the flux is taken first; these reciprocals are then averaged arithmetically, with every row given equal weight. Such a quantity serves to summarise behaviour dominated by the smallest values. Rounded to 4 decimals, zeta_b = 0.0534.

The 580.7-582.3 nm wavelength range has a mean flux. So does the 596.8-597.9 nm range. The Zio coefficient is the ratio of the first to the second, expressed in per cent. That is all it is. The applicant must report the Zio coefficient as 100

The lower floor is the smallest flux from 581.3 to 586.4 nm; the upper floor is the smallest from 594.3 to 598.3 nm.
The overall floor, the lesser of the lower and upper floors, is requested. 18.3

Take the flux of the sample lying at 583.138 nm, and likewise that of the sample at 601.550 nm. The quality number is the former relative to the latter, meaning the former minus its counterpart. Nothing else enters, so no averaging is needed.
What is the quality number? 1.0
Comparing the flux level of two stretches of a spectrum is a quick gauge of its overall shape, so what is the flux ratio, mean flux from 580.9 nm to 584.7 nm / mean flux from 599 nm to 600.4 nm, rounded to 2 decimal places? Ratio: 1.02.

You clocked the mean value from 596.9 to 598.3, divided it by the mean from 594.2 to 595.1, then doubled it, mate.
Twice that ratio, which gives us 2.03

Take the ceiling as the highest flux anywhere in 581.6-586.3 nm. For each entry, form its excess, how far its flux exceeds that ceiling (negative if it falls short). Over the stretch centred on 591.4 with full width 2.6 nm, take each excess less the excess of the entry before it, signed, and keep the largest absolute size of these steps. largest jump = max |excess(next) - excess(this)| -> 0.34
